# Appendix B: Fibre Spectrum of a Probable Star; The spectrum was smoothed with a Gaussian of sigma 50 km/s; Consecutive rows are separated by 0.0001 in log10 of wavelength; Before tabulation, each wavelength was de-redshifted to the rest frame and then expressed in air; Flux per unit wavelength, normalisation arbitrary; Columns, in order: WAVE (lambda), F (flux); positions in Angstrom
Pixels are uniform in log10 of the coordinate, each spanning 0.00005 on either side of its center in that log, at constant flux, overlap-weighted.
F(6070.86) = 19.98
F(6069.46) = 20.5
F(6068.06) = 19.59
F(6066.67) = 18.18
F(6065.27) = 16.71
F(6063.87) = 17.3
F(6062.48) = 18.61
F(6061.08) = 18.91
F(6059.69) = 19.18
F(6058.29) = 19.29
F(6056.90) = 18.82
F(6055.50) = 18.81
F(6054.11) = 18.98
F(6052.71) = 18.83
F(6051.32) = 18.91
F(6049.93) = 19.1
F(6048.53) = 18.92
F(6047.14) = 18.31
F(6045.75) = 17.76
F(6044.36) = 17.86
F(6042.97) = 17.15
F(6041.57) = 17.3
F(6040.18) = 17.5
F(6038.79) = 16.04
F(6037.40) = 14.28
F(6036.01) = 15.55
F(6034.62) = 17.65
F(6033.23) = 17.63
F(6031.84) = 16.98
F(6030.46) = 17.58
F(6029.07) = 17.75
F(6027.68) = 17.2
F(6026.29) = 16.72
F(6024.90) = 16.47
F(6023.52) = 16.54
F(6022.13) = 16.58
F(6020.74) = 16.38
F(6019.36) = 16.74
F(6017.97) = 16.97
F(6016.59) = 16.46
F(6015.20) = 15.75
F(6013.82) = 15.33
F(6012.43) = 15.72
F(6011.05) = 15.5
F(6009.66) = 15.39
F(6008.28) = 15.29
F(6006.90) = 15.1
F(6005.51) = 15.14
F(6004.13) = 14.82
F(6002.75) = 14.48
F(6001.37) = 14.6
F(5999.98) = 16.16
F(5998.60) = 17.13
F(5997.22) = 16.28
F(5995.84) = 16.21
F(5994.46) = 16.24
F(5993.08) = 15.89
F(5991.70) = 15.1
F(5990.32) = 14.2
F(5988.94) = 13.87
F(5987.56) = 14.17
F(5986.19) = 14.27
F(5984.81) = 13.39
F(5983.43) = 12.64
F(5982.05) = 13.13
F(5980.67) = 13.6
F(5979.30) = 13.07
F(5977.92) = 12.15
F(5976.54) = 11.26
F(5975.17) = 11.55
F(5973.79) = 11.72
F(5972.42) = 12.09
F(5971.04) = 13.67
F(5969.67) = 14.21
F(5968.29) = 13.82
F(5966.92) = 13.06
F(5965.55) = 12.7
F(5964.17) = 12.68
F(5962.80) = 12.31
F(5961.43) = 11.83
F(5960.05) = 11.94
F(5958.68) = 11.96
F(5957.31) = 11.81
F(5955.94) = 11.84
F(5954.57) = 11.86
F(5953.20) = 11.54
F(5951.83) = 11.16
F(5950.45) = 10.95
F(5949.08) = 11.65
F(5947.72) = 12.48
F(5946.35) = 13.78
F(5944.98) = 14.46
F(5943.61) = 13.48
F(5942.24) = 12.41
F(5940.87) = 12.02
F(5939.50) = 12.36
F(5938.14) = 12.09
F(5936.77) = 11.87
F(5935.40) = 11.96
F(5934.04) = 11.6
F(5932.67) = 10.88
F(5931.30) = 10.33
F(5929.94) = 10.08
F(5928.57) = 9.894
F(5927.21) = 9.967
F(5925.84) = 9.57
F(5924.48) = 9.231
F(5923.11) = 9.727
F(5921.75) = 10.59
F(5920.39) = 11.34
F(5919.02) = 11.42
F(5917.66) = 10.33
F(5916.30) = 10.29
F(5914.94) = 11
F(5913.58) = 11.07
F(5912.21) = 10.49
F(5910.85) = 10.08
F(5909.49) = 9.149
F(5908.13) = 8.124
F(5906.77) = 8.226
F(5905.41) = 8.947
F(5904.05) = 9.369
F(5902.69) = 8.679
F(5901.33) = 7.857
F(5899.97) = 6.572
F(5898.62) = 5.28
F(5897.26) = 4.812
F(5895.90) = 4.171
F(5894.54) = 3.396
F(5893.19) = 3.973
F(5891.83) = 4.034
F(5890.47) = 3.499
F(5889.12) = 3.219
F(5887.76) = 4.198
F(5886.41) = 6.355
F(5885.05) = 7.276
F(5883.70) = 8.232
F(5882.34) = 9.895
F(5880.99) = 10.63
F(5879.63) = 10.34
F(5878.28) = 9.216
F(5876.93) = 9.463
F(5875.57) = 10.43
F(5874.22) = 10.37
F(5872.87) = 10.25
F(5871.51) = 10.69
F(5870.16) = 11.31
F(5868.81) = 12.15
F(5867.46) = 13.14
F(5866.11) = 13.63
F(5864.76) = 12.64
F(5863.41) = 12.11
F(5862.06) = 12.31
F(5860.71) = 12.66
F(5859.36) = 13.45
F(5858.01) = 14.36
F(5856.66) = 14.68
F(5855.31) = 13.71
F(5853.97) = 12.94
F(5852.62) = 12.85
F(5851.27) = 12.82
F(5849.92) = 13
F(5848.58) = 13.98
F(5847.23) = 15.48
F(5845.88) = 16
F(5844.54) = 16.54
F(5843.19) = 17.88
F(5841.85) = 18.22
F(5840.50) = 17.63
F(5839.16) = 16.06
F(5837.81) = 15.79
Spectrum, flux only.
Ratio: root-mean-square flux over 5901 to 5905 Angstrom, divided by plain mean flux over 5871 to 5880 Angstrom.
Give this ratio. 0.86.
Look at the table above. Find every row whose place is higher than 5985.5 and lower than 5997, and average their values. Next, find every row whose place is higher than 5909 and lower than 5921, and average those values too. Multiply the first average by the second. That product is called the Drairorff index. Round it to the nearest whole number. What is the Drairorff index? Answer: 159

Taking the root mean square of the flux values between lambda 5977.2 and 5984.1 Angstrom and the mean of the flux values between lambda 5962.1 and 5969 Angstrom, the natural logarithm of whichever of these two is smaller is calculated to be 2.56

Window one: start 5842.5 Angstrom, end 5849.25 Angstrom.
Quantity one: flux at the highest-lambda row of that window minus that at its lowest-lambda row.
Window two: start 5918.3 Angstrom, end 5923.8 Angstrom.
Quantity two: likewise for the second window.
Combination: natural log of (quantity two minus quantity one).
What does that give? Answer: 1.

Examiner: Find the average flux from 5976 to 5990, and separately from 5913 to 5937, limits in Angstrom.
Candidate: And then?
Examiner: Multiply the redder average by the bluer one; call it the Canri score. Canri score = 140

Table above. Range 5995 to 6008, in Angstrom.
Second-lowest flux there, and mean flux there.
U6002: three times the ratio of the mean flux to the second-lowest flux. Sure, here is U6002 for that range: 3.19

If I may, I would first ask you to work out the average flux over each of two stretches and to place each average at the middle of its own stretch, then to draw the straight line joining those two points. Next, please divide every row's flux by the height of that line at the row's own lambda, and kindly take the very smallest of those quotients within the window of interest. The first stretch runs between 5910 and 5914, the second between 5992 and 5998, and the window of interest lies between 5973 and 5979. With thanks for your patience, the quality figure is 0.76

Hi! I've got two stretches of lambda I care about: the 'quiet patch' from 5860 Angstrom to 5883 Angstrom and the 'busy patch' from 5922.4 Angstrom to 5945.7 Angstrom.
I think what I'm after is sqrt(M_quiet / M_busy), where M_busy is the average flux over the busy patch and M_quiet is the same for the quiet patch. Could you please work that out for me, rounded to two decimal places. 1.00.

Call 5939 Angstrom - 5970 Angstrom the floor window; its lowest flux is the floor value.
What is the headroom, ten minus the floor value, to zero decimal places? -1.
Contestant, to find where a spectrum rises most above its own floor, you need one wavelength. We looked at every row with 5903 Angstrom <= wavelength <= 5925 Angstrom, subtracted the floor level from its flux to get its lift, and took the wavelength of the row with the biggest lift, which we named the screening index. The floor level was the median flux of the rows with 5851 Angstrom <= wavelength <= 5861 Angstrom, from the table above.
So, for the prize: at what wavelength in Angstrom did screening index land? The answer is 5919.02 Angstrom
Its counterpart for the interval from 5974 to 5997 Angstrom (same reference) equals 5994.46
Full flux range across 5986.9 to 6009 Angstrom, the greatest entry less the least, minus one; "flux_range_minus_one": 2.3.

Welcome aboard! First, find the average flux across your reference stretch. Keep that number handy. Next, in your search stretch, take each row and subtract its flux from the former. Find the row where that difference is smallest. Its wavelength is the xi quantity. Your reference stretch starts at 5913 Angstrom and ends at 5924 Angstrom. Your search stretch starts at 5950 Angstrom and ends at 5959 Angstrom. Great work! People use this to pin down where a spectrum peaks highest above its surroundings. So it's 5958.68 Angstrom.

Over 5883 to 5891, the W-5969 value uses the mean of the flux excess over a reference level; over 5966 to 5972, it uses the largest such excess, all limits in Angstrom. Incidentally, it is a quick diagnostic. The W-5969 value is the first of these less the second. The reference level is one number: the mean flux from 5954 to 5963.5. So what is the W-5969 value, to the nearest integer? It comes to -9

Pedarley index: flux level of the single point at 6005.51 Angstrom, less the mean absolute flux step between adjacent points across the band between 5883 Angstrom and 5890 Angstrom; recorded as 14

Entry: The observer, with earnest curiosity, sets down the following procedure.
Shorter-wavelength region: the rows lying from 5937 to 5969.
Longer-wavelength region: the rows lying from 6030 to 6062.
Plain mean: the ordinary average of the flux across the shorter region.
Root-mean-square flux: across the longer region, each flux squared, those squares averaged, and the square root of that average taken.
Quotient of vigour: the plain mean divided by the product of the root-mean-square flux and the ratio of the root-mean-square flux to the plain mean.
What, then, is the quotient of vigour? 0.47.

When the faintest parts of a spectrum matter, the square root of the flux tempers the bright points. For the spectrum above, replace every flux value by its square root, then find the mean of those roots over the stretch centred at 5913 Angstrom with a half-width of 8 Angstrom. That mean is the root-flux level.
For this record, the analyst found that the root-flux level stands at 3.16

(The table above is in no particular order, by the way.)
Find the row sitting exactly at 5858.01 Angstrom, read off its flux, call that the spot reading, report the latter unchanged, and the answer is 14.36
